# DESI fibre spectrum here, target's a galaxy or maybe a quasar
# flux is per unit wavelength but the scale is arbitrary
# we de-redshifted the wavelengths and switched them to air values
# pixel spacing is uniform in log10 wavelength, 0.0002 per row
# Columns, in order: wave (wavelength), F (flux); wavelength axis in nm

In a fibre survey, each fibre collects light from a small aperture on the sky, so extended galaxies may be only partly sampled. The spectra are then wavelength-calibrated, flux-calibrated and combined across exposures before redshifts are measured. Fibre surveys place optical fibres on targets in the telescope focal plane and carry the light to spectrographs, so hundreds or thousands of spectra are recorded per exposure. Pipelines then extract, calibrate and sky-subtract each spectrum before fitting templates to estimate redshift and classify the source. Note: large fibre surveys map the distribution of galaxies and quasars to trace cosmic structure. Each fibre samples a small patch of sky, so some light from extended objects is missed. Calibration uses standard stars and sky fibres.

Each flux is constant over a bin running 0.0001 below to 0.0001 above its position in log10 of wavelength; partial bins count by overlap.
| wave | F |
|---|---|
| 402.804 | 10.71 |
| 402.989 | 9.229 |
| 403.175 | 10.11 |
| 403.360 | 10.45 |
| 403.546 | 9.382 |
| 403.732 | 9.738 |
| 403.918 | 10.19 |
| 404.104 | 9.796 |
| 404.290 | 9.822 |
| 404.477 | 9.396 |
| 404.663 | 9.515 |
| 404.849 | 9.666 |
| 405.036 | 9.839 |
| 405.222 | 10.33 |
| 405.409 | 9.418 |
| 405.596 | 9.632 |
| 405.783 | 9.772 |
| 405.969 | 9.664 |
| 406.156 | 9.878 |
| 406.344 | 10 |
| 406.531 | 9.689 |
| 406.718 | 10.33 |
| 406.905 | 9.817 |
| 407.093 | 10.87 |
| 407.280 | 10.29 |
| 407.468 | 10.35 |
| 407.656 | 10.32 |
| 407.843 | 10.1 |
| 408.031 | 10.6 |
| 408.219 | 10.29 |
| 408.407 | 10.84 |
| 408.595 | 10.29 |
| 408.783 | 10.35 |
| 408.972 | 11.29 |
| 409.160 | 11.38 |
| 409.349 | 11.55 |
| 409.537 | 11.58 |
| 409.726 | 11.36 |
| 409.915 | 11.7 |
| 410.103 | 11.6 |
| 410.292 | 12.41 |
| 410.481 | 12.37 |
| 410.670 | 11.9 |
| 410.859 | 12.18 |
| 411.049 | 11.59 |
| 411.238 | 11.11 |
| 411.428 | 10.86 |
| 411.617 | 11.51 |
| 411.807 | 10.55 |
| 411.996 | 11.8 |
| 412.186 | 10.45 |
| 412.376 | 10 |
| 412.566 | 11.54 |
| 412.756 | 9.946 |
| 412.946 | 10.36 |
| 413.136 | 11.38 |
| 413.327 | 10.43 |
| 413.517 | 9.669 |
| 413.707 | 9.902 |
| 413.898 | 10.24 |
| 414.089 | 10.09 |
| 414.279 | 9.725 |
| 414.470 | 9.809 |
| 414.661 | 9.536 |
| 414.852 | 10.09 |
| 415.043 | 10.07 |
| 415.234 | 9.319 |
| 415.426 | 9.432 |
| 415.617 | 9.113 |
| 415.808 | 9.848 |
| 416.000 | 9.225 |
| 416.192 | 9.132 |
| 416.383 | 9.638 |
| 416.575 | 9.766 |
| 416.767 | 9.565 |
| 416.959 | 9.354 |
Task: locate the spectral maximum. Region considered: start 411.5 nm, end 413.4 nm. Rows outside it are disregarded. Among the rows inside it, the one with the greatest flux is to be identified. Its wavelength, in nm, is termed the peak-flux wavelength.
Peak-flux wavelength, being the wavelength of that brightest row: 411.996 nm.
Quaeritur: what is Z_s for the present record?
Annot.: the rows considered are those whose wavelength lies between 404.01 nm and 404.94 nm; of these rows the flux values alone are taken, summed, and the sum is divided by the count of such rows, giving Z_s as 9.6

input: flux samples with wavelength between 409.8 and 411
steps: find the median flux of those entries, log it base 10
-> 1.08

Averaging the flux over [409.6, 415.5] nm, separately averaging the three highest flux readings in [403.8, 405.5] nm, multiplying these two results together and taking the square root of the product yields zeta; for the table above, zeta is 10.4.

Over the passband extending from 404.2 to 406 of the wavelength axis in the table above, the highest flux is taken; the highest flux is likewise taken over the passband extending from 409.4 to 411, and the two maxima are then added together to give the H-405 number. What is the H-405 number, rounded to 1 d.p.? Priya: 22.7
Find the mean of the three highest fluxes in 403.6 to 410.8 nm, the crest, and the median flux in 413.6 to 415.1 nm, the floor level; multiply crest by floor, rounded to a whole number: 122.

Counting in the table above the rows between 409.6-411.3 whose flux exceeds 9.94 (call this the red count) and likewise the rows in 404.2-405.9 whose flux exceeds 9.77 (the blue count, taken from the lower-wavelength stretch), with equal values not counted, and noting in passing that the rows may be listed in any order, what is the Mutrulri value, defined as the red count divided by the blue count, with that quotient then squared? 5.1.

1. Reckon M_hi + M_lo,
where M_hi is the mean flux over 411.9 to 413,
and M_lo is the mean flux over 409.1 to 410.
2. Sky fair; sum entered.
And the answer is 22.2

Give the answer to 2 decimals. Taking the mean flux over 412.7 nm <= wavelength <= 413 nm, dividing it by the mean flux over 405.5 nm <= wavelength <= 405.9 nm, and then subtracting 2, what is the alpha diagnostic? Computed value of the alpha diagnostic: -0.95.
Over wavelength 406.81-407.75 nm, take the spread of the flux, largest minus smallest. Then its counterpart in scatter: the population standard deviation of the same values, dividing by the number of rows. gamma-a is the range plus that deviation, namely 1.4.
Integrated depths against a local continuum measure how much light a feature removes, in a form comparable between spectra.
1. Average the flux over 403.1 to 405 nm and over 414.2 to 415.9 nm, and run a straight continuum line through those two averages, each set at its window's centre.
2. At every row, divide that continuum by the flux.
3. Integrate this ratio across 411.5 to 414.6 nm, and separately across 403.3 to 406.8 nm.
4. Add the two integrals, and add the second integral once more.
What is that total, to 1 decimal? 9.9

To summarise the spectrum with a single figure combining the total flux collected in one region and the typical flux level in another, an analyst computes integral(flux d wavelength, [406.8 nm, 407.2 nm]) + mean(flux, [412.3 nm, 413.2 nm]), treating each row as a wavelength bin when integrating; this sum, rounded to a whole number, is 15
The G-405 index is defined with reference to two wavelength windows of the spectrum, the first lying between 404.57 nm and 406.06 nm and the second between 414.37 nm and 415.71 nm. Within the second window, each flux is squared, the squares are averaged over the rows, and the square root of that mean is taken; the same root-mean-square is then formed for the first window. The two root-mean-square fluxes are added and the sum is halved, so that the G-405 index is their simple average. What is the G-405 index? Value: 9.7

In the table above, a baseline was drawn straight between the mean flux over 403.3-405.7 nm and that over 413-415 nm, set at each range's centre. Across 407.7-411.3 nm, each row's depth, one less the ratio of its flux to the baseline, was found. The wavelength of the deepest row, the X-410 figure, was 407.843 nm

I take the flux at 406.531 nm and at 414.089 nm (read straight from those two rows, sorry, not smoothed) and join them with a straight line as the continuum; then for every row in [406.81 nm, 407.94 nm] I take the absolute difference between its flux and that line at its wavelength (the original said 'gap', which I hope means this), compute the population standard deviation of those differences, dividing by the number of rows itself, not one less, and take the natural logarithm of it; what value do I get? -1.1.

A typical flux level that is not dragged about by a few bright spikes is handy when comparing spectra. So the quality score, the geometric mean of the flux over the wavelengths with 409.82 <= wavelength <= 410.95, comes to 12.0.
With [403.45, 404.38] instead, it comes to 9.8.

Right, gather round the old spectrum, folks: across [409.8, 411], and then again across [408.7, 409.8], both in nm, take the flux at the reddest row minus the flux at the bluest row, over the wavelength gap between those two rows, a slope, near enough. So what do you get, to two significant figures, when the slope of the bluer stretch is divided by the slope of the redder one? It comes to 2.1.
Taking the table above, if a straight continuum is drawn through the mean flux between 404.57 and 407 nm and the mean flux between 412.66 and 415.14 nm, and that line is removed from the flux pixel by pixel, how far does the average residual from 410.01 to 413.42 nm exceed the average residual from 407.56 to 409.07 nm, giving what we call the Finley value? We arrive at 0.59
